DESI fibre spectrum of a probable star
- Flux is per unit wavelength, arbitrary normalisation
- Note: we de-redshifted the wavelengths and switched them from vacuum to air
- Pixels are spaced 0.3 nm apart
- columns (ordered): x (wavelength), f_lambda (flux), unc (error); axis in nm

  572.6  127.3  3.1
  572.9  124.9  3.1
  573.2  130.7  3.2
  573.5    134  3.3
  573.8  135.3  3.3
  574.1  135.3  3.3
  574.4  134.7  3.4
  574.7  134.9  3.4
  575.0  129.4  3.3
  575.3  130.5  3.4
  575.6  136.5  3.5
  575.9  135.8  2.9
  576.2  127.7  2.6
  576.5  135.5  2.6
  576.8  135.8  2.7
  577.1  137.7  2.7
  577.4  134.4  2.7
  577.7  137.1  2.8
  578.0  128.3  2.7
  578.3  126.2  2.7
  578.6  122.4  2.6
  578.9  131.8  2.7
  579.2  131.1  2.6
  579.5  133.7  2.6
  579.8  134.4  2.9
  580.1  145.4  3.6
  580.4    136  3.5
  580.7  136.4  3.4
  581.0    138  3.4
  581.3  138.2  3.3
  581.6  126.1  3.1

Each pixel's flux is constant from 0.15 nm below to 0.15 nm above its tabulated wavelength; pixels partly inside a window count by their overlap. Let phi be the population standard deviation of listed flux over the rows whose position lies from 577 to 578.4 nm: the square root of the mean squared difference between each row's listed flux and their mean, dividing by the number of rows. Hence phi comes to 4.7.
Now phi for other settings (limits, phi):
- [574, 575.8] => 2.6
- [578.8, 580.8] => 4.4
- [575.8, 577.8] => 3.1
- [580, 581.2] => 3.8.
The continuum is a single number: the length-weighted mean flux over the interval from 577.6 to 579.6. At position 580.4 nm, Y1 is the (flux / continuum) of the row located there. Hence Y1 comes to 1.05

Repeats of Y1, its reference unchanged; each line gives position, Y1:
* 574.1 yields 1.04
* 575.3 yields 1.01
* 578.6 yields 0.94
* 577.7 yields 1.06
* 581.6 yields 0.97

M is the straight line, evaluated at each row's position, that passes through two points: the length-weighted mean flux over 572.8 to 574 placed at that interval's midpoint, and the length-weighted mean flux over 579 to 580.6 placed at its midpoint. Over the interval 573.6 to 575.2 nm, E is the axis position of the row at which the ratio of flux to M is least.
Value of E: 575.0 nm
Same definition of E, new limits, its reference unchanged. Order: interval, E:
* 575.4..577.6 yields 576.2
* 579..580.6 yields 579.2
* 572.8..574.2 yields 572.9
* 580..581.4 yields 580.4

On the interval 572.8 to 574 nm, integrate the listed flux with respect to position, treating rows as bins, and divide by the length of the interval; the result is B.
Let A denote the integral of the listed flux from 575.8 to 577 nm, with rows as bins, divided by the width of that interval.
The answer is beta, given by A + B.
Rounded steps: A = 133.8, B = 132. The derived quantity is 265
